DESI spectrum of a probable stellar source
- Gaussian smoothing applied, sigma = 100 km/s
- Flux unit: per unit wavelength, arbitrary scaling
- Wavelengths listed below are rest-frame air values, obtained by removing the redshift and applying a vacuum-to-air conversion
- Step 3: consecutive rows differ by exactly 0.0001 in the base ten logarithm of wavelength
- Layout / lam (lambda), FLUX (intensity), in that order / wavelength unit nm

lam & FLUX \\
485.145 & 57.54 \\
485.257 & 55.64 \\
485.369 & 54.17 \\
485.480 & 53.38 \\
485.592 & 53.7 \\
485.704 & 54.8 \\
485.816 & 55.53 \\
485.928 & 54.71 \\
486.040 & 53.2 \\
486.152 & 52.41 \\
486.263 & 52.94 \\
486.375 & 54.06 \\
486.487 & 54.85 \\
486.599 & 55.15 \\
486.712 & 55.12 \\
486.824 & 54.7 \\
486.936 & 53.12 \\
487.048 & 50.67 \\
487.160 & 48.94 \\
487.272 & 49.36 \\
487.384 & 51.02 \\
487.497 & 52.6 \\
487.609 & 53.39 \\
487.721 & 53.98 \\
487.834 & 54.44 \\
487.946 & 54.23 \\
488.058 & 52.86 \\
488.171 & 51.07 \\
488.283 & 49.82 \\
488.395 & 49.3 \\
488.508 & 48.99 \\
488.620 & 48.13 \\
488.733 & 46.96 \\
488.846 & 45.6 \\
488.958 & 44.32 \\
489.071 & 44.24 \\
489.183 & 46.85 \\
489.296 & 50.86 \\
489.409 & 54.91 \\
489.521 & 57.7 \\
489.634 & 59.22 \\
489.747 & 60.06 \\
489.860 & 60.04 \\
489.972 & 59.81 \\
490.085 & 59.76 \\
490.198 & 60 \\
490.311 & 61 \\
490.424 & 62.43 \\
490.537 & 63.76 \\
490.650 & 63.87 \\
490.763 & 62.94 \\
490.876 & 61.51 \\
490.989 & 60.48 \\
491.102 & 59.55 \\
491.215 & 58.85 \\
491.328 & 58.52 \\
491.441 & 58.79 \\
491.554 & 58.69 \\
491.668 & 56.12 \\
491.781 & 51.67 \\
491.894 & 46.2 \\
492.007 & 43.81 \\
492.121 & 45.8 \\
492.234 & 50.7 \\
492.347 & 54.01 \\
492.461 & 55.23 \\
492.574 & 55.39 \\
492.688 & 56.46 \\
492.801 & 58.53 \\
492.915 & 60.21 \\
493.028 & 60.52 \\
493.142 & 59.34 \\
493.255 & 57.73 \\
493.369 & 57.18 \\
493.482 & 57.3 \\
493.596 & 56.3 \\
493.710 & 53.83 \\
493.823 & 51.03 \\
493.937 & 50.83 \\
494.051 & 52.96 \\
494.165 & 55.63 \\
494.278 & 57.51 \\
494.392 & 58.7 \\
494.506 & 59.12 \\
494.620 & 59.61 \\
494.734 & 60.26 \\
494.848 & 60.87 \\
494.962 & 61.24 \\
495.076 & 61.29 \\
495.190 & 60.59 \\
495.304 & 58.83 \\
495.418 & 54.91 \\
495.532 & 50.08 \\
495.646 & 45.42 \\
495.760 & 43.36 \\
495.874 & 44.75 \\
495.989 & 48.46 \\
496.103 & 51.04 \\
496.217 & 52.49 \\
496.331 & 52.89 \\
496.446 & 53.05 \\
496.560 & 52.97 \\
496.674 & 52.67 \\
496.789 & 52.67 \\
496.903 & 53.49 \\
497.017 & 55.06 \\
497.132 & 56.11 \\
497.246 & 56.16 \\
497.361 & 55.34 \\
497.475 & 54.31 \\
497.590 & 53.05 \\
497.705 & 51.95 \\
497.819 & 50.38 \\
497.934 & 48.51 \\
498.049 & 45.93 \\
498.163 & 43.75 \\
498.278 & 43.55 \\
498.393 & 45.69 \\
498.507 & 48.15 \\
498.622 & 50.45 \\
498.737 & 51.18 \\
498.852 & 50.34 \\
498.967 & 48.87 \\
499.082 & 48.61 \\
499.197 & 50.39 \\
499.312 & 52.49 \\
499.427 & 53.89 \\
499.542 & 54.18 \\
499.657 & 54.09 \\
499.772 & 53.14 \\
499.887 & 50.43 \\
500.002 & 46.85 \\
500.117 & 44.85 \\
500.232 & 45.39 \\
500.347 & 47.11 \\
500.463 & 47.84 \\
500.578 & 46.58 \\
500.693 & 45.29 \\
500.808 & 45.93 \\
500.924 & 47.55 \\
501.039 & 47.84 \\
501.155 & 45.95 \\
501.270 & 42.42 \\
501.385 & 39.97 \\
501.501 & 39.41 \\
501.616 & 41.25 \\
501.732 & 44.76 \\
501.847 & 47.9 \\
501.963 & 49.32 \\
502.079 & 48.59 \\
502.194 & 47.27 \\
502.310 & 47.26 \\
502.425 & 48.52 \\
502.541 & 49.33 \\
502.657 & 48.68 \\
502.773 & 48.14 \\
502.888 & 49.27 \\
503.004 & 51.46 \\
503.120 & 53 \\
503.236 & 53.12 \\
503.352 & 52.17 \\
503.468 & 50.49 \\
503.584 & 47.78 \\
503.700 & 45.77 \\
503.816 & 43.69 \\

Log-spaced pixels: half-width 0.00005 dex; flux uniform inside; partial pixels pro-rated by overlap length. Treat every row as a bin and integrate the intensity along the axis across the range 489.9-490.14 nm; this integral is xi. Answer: 14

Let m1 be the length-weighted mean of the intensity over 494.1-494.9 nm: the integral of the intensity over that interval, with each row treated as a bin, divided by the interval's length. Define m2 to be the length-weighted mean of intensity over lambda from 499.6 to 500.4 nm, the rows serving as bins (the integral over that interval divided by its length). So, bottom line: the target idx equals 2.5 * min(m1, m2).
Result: 122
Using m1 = 58.7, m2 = 48.9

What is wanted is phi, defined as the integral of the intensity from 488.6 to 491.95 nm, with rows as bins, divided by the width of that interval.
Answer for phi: 56.2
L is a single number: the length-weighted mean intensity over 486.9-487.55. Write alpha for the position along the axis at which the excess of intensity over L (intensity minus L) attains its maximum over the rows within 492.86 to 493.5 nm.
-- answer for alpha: 493.028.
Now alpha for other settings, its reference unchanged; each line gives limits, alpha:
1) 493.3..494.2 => 493.482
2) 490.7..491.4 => 490.763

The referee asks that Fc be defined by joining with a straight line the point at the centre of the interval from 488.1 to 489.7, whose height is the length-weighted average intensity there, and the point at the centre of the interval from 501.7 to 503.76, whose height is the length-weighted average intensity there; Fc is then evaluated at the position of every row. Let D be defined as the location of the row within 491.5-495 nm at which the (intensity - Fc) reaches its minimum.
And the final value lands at 492.007 nm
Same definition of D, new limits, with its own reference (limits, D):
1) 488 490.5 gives 489.071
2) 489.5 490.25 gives 489.521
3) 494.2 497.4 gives 495.760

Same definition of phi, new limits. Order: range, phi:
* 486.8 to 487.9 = 52.2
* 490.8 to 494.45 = 55.6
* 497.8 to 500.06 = 49.5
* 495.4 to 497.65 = 51.9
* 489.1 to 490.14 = 56.3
